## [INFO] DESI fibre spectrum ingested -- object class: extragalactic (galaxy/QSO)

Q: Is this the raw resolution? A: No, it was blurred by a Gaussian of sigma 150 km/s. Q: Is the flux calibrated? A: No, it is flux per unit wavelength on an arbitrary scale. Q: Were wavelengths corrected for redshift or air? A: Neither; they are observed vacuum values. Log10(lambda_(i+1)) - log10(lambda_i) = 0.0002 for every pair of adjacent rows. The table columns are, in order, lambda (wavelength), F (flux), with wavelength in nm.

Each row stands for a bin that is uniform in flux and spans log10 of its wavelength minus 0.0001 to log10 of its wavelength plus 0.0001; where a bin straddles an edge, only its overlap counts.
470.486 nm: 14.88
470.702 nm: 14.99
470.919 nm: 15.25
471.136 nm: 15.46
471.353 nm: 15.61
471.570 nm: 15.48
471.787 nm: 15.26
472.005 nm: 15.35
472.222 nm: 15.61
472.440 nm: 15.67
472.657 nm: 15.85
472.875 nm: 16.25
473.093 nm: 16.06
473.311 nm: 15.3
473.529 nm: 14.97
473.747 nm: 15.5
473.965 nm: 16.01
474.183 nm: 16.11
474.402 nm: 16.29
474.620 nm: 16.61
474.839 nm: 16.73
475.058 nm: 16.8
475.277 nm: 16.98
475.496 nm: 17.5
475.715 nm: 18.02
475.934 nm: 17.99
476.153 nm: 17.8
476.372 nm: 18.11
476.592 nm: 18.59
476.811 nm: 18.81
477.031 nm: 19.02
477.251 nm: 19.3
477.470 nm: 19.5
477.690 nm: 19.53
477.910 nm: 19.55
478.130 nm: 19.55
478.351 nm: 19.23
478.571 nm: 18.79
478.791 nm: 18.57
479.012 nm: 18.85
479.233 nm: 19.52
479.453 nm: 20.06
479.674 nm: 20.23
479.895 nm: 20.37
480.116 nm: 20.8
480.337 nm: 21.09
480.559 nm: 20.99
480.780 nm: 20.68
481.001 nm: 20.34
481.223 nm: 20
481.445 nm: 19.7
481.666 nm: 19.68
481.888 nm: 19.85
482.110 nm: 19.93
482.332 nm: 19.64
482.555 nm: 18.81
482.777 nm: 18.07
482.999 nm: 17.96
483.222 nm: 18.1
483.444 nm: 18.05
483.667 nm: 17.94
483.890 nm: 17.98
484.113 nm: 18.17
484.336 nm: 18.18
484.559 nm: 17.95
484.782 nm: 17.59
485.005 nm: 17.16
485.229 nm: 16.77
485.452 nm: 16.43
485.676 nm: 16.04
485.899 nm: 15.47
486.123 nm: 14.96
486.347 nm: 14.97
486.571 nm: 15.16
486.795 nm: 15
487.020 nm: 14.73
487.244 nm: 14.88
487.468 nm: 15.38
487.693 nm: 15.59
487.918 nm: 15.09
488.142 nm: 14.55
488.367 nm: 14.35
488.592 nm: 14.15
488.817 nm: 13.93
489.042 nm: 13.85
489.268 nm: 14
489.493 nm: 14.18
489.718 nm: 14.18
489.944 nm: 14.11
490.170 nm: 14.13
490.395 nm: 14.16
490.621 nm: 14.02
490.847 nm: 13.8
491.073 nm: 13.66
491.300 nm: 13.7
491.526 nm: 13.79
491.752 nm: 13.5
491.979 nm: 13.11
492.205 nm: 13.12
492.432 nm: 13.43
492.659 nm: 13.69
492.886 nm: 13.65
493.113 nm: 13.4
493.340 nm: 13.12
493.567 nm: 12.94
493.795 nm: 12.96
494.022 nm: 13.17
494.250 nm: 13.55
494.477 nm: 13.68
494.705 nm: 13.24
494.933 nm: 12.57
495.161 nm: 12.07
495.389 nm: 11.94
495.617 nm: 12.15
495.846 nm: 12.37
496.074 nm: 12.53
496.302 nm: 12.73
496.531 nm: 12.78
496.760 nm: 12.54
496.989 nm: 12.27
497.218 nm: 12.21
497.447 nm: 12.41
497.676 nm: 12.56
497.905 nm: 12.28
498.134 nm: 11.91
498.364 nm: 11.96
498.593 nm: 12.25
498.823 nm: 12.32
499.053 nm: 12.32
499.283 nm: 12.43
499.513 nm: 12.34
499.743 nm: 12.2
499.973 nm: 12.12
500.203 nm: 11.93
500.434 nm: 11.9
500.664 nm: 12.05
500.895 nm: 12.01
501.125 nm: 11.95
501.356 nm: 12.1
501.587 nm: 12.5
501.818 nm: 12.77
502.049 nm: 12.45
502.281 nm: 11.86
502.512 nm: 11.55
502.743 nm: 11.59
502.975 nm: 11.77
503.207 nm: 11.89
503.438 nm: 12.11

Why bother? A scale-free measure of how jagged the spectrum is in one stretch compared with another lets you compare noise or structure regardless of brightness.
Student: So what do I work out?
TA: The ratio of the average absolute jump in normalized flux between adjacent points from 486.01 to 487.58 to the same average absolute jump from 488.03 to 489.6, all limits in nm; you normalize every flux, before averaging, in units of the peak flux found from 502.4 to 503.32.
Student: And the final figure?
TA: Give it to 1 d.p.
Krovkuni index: 1.2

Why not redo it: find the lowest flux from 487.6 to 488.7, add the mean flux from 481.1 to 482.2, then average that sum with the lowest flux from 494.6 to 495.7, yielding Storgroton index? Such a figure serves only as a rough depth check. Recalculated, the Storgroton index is 23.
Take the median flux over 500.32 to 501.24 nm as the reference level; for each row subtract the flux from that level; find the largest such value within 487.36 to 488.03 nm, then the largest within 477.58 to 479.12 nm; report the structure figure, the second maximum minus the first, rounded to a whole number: -3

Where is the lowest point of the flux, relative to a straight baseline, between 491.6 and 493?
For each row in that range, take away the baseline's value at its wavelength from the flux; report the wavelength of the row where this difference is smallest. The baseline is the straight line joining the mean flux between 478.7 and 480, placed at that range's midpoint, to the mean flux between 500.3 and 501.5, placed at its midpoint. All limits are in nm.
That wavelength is 491.979 nm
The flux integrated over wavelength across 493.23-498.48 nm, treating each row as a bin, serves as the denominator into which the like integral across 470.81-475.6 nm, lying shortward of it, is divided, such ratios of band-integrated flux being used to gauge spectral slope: 1.2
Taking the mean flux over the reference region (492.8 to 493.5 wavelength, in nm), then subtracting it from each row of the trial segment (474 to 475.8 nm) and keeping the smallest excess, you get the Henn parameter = 3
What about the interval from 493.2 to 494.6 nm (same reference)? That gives 0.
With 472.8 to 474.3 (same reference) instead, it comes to 2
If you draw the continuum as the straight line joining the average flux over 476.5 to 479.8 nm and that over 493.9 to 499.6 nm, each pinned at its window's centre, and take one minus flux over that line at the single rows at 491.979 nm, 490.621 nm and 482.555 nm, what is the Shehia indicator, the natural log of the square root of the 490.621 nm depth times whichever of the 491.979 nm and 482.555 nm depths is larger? -2.8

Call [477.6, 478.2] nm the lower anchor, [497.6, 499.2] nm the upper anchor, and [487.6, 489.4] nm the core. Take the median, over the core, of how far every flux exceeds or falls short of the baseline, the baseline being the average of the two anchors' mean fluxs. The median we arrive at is -2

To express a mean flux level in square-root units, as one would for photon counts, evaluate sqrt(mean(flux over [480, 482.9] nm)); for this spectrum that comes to 4.47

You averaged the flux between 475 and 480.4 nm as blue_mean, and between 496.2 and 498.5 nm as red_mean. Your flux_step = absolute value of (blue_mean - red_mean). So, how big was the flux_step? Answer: 7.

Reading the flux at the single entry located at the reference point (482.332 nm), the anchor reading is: 19.64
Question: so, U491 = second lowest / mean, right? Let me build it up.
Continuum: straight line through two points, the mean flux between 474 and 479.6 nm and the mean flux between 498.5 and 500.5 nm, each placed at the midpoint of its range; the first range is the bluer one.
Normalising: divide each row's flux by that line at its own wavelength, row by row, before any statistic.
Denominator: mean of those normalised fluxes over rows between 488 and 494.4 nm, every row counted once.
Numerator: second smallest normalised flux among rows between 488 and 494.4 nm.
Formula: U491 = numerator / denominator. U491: 0.970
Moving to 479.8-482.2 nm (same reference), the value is 0.979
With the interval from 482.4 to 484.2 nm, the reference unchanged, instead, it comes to 0.987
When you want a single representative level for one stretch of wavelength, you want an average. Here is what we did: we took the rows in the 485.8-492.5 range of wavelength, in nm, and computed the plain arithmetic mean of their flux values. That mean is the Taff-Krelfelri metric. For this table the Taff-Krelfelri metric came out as 14.3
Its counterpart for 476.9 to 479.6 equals 19.3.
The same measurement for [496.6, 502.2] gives 12.2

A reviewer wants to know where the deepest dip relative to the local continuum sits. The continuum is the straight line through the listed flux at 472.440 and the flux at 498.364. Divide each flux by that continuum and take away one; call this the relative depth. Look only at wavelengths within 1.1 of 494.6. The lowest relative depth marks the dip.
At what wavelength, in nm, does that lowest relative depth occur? 495.389 nm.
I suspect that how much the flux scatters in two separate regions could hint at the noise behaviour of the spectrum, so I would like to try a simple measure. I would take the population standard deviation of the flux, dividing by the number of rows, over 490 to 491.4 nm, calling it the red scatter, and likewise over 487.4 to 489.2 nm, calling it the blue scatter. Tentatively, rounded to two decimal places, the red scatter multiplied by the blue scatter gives 0.13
